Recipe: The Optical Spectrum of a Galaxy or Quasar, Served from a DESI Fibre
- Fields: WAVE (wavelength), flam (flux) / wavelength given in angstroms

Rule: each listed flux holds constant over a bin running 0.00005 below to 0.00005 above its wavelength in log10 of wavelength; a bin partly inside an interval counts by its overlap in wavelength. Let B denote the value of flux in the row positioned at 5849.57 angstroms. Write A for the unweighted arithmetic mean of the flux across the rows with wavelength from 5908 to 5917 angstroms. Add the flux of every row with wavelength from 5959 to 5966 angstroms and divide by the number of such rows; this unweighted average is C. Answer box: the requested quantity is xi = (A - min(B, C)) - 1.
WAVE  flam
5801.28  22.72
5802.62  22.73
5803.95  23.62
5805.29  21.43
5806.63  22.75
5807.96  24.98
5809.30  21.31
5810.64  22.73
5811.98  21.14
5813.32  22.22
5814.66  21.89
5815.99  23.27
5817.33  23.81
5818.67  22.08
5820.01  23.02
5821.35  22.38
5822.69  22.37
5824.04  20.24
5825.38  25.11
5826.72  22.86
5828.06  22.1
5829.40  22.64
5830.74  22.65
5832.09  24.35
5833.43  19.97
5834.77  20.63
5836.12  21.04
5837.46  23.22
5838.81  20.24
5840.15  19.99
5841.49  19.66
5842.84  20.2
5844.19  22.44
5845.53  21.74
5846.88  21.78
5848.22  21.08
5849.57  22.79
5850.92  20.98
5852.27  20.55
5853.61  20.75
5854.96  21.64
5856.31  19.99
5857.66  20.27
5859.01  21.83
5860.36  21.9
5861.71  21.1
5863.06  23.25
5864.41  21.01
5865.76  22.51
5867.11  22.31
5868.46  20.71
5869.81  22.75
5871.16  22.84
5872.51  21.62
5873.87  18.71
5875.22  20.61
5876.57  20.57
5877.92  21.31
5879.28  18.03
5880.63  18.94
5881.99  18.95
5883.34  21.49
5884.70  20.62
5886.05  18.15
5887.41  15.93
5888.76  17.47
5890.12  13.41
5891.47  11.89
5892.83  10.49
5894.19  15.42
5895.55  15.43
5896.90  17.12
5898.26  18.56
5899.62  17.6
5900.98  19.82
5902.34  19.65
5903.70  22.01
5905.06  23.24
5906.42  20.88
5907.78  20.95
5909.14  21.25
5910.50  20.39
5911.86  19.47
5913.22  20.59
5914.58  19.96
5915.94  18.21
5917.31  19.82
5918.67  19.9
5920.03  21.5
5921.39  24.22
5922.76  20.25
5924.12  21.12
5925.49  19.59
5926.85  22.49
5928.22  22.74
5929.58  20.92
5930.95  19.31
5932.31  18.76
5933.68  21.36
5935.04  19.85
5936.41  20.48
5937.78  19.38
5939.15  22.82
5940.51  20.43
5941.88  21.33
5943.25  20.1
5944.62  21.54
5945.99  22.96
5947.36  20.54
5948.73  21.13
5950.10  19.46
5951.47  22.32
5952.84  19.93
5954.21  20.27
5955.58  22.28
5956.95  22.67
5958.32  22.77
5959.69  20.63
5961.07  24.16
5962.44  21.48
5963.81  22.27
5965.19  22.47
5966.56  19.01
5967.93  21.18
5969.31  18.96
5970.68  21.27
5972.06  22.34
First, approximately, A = 20.0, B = 22.79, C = 22.2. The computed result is -3.2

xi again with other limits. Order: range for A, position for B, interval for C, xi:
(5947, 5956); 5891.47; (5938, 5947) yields 8.0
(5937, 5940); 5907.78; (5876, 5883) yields 0.5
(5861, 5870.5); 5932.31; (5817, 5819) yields 2.2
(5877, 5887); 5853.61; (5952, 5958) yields -2.1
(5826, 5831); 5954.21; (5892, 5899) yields 6.2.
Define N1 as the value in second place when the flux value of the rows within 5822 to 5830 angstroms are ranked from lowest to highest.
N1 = 22.1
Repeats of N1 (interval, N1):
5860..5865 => 21.1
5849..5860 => 20.27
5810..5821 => 21.89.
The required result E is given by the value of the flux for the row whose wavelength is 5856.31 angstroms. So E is 19.99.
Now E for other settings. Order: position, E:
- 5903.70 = 22.01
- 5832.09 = 24.35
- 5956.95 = 22.67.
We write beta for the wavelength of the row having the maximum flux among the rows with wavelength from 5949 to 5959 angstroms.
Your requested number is 5958.32 angstroms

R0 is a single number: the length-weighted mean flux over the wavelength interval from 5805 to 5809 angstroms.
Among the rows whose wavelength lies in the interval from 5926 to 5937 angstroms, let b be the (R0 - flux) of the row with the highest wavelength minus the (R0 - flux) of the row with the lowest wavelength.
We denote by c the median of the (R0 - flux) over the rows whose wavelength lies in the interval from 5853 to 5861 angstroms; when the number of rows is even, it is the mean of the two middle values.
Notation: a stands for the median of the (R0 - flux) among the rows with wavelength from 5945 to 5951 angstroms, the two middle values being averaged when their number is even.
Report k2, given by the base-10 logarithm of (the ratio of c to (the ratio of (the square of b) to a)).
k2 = 0.0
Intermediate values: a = 2.22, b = 2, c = 1.9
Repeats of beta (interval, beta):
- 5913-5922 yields 5921.39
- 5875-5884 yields 5883.34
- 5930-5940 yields 5939.15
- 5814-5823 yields 5817.33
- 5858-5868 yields 5863.06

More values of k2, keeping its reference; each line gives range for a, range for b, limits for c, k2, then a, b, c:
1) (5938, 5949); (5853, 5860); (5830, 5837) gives 0.5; 1.83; -1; 2.0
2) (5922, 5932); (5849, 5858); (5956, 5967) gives -0.6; 2.14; 3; 0.7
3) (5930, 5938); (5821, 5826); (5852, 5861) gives 0.0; 3.44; -3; 2.3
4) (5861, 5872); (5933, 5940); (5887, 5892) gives 0.4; 0.65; -1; 8.4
